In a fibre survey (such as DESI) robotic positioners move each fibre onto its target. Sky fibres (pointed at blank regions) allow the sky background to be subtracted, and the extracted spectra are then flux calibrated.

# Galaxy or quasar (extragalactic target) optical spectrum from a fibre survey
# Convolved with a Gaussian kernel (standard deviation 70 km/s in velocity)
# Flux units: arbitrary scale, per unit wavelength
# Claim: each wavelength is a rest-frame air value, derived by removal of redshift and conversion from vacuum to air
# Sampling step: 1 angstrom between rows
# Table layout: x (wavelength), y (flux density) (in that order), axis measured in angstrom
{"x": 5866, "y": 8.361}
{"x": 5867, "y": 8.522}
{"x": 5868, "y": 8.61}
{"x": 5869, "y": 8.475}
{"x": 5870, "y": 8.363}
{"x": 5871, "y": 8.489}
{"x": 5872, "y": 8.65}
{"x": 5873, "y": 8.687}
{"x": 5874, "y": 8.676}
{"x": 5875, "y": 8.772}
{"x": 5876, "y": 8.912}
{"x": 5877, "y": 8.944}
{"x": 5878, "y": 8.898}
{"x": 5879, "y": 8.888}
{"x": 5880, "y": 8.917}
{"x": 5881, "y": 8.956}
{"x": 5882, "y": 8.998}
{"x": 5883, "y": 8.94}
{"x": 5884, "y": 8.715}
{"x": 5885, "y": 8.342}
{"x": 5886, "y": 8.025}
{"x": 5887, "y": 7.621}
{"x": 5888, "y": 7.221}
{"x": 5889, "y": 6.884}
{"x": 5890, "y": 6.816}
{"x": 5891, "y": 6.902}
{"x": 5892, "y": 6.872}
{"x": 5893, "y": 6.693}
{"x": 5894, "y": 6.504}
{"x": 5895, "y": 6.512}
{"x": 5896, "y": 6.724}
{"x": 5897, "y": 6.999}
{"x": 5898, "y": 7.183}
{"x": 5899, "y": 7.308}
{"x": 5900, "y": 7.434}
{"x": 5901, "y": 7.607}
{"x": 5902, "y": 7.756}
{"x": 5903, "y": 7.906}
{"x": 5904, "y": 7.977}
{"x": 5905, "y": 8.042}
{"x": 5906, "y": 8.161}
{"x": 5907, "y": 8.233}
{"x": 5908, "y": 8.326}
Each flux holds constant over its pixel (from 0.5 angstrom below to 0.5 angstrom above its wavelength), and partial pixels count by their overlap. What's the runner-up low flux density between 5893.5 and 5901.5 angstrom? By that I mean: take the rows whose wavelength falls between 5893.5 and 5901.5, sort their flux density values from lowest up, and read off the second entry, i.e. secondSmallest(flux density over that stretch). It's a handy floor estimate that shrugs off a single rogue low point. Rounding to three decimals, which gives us 6.512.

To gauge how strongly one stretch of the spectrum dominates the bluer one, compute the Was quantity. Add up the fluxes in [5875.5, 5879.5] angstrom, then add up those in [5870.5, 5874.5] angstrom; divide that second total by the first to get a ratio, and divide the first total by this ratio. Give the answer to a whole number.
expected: 37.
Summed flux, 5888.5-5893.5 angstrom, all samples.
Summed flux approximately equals 34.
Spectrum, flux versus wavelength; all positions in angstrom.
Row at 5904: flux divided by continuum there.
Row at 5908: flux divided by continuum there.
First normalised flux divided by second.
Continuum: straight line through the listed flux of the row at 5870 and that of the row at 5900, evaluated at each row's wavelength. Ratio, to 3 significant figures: 0.942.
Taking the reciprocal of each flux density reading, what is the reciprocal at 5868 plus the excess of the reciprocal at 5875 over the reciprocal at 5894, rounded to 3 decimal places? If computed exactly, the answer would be 0.076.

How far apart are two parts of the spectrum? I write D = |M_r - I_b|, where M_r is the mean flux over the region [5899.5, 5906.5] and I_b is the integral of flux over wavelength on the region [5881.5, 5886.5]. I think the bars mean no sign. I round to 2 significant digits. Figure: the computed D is 35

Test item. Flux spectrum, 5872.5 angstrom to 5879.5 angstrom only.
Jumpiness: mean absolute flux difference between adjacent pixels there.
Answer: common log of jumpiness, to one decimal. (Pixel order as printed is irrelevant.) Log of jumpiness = -1.3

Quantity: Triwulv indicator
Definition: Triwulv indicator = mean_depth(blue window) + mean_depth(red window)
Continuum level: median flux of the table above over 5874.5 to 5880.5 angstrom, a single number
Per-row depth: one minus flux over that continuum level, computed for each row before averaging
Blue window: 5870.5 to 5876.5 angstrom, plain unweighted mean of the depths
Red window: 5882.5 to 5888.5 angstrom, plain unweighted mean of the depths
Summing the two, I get 0.11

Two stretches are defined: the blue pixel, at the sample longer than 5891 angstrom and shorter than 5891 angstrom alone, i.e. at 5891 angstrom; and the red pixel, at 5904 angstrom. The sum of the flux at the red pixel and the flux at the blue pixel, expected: 14.9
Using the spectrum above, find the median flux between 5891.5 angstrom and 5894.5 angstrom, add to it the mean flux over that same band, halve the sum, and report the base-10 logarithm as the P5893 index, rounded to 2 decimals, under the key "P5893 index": 0.83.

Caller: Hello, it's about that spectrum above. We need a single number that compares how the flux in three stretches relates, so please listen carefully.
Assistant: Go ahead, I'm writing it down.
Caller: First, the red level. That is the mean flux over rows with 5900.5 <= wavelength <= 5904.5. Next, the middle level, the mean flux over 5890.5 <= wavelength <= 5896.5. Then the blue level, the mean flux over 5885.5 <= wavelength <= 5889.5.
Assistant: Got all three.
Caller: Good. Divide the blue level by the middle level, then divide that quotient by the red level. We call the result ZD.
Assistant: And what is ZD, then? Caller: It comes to 0.142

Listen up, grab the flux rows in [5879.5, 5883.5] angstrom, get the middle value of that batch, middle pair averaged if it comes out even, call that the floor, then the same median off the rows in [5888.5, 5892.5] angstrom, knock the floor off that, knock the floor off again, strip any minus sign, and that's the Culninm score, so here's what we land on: 11.0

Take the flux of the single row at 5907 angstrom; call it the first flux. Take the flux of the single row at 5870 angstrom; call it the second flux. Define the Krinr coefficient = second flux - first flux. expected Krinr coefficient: 0.1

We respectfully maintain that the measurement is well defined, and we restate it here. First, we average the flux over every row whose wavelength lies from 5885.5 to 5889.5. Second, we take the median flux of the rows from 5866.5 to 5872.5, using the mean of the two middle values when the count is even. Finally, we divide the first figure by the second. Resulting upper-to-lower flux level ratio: 0.87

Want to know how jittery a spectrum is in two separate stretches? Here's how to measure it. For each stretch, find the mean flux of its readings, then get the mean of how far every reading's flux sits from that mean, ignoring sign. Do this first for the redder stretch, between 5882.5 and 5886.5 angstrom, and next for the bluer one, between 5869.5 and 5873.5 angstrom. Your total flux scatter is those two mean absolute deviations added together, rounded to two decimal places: 0.44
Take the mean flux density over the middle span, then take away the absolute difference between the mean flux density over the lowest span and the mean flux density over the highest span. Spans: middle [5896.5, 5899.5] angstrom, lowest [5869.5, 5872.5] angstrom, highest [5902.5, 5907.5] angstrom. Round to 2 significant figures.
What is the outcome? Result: 6.7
